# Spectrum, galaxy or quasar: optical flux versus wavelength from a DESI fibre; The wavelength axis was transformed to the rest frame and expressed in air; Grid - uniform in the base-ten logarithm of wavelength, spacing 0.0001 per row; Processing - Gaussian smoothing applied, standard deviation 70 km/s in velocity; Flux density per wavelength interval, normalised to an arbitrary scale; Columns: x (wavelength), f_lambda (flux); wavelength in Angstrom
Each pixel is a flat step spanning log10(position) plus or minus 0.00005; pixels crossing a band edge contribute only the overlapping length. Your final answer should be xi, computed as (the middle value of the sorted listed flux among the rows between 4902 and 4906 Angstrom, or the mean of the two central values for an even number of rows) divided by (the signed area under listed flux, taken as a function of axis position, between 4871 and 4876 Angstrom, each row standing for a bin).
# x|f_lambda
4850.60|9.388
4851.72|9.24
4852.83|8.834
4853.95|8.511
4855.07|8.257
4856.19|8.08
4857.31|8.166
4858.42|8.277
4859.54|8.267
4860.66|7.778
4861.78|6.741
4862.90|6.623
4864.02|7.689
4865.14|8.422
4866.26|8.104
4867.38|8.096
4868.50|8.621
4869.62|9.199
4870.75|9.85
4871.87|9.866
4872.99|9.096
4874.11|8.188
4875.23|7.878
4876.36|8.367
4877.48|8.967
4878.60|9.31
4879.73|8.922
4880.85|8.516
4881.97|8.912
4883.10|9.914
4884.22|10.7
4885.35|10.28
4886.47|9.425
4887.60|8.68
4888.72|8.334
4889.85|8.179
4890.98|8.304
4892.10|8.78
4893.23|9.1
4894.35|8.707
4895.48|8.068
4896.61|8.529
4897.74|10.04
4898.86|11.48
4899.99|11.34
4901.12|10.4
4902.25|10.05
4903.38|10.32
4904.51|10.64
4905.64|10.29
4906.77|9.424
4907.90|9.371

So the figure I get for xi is 0.23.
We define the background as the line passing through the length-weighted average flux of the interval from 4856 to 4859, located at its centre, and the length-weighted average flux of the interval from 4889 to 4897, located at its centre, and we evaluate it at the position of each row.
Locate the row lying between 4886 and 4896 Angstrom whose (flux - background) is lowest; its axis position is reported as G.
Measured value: 4895.48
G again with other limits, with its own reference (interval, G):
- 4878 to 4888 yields 4880.85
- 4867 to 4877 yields 4875.23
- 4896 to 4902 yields 4896.61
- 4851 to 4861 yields 4860.66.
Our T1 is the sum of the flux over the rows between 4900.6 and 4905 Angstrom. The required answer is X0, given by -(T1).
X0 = -41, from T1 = 41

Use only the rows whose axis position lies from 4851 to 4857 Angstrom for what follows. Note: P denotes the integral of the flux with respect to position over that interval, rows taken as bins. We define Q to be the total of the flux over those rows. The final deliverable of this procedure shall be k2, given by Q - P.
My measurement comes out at -8.6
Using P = 51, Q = 43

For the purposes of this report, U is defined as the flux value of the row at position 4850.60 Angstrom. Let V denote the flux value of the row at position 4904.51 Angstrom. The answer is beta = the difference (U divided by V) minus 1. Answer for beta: -0.12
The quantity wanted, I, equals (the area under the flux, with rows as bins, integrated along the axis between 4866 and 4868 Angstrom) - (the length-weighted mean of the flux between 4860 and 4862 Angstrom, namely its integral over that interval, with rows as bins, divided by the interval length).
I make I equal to 8.9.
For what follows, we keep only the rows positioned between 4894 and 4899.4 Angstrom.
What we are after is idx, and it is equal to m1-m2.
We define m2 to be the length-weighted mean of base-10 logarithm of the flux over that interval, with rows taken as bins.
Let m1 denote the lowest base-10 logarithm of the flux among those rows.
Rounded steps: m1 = 0.907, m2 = 0.969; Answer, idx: -0.06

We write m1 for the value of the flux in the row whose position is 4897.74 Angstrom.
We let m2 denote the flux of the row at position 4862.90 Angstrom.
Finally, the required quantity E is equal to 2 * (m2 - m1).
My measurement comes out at -6.8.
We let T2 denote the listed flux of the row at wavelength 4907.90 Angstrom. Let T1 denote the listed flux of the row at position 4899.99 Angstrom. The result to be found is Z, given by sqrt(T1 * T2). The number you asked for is 10.3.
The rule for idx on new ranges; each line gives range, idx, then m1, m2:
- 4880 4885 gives -0.05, 0.930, 0.977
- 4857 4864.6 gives -0.06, 0.821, 0.882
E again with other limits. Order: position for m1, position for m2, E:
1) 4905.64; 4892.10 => -3.0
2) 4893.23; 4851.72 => 0.3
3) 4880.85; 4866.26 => -0.8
